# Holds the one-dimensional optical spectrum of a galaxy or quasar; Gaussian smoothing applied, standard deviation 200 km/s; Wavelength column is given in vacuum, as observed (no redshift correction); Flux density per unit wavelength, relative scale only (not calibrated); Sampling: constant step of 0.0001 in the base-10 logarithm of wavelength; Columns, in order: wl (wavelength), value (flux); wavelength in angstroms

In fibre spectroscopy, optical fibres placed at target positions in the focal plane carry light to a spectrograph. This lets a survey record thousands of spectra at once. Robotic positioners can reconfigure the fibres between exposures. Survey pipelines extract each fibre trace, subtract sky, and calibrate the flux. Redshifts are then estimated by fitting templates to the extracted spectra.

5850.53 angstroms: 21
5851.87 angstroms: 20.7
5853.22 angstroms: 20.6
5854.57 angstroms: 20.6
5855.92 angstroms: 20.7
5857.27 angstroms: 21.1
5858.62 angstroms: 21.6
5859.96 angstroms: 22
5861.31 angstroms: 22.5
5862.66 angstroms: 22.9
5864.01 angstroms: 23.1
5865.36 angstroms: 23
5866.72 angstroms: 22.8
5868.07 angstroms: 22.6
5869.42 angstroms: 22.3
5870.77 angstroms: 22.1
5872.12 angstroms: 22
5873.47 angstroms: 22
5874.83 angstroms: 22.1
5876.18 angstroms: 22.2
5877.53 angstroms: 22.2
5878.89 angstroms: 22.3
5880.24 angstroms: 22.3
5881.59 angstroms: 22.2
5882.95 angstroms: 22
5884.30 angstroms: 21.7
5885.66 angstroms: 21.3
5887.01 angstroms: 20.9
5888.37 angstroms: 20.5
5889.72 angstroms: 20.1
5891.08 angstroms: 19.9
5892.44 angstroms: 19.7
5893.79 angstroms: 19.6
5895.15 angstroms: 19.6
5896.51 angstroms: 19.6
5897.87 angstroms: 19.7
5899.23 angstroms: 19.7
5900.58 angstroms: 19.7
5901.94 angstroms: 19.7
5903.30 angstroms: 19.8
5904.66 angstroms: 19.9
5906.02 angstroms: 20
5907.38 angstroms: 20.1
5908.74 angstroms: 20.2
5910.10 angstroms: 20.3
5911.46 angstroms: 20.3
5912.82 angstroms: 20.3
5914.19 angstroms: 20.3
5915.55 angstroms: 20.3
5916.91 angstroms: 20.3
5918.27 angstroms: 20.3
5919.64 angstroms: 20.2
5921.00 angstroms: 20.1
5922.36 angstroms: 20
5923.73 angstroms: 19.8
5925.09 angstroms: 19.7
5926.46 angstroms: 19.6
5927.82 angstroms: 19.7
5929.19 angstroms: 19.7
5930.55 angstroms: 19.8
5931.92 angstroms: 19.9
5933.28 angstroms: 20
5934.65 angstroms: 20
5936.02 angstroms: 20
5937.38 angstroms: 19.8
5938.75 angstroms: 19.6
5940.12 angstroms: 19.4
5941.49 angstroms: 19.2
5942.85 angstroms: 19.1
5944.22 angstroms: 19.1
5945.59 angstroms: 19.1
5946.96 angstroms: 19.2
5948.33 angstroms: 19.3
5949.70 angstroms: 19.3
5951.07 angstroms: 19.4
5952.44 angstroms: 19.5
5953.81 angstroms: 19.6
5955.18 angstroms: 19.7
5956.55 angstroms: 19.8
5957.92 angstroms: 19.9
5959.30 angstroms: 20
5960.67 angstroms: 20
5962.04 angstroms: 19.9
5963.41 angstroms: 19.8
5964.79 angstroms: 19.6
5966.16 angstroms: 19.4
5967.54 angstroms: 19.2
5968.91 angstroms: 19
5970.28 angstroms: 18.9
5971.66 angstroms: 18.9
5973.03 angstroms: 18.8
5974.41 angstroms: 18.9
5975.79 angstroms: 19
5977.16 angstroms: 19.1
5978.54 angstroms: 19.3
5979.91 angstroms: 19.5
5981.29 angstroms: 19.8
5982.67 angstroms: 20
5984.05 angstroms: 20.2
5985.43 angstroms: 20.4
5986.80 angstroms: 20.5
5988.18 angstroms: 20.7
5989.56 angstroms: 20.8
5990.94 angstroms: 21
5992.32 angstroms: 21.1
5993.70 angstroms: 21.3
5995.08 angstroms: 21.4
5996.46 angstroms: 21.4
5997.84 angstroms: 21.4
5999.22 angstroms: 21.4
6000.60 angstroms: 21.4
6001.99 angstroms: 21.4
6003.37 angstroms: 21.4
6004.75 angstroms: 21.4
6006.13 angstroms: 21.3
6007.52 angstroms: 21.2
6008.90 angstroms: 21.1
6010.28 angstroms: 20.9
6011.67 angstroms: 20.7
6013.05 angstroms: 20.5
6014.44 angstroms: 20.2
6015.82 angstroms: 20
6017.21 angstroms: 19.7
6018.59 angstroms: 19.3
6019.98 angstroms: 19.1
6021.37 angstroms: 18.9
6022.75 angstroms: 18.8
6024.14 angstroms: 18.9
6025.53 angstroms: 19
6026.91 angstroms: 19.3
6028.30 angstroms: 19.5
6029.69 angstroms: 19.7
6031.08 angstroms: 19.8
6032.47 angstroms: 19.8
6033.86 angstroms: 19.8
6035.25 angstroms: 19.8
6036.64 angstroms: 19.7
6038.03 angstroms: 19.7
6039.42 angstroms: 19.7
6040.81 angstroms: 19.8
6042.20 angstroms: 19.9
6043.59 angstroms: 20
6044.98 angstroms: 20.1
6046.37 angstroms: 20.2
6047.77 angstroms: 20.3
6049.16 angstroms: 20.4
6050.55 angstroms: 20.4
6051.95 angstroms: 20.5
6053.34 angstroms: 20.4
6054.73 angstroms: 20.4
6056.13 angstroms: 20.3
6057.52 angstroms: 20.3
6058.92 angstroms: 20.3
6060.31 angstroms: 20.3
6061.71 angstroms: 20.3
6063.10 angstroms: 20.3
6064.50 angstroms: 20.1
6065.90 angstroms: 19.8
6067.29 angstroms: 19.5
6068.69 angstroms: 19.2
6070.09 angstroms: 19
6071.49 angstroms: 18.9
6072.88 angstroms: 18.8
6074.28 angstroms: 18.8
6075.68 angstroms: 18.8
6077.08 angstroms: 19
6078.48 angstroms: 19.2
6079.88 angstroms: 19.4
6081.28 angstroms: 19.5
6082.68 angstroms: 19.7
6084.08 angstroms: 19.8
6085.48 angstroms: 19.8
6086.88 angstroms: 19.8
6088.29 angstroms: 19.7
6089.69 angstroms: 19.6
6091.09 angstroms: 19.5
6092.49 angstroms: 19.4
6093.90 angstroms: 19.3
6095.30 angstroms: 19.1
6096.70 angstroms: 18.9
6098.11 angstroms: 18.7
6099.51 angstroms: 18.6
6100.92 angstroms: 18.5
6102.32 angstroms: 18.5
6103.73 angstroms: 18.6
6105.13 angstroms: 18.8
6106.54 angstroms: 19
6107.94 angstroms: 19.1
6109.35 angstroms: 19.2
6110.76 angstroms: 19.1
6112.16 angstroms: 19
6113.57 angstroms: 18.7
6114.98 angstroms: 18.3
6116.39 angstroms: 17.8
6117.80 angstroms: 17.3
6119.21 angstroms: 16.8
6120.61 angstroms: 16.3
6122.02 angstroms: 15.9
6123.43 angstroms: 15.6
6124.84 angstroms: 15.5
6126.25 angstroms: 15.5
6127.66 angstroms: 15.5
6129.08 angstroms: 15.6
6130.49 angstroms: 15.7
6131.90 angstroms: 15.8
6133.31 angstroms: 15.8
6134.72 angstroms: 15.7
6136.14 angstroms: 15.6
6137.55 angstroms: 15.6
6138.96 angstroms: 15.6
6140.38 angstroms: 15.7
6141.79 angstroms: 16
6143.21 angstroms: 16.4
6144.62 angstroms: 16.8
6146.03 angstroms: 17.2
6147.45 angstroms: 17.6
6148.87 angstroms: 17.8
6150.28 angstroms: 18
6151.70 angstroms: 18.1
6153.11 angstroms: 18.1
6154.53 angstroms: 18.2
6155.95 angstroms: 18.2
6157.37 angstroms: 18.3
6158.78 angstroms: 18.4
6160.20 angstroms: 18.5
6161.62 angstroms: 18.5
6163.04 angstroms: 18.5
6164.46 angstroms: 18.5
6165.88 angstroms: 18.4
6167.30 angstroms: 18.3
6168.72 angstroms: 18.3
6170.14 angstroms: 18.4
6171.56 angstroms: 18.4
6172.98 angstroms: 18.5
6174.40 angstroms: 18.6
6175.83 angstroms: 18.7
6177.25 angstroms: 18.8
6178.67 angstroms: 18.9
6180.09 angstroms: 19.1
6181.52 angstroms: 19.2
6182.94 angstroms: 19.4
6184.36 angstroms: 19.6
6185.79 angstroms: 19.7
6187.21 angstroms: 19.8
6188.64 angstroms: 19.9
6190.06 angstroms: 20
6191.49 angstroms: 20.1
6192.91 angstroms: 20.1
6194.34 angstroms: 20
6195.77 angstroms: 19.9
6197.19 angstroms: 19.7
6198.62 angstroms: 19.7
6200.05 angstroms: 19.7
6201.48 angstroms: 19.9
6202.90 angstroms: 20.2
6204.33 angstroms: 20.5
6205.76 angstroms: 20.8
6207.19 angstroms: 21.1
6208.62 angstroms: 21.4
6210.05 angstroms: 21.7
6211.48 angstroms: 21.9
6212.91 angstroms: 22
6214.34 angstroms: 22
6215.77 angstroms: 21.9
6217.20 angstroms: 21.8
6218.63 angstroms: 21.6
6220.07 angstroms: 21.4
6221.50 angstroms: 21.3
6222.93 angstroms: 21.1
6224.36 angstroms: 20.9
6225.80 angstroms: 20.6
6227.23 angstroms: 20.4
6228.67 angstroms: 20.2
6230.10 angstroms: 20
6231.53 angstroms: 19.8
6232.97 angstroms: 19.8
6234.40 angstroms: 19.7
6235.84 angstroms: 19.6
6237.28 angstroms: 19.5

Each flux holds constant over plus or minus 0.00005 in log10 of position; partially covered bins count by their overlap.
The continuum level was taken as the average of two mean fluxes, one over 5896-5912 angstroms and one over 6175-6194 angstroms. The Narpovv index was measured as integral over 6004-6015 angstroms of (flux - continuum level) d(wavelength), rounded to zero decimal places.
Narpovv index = 13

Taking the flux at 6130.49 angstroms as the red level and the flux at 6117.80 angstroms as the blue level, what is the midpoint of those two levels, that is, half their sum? 16.5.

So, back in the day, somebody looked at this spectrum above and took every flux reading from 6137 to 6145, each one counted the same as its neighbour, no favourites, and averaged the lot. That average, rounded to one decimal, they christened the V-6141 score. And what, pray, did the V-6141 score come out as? 16.0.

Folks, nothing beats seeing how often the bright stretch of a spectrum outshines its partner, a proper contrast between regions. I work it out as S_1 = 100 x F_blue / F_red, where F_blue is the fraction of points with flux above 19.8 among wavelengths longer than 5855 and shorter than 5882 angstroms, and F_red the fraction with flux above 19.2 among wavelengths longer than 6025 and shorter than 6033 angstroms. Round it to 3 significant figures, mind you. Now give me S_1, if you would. 120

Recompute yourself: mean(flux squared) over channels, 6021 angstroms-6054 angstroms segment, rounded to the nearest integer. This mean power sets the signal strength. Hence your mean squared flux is 391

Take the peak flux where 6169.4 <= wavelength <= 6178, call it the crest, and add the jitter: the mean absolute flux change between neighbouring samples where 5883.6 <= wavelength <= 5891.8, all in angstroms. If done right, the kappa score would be 19.2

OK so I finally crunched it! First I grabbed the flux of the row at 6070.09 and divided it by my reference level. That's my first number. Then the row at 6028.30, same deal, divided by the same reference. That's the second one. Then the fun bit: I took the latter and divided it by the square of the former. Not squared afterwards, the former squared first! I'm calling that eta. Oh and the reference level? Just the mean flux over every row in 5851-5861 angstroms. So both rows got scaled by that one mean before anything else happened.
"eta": 1.14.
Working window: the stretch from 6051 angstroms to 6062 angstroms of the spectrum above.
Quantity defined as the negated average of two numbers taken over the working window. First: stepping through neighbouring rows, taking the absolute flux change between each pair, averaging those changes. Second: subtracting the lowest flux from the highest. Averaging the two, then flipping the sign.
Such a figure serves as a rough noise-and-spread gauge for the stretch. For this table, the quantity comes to -0.11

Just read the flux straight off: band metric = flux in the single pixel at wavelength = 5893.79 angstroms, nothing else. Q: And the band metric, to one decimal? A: 19.6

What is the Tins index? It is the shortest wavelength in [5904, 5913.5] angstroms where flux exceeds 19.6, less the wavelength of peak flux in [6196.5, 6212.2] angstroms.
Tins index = -306.8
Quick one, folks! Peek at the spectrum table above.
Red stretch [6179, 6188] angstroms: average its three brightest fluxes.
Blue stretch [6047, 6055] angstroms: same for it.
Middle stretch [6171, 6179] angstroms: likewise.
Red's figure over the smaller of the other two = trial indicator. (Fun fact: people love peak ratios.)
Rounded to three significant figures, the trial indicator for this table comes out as 1.05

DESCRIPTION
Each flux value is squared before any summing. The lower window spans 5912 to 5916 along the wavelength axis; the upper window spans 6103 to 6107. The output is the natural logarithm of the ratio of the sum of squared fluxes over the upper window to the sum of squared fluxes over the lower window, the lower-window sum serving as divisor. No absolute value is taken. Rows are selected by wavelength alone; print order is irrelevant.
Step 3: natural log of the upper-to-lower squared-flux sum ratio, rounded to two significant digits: -0.15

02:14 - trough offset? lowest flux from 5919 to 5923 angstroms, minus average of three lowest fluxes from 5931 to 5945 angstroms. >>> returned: 0.9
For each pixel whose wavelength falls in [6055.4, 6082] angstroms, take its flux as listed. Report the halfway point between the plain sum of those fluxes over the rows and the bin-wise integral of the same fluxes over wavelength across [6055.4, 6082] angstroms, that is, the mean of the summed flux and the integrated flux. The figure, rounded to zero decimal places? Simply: 446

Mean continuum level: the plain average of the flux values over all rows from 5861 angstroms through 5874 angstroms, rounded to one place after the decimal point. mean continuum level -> 22.5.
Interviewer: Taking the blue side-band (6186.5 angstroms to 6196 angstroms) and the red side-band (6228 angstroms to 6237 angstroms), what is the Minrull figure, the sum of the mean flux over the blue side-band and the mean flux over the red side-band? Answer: 39.8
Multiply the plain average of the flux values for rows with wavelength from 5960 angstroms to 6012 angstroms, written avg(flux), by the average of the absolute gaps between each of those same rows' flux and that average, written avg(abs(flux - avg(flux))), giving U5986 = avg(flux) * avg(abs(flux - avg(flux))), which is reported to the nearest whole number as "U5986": 17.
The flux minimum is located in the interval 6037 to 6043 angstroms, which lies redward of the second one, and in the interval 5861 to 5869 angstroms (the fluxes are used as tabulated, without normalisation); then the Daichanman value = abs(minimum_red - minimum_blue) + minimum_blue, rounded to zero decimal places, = 25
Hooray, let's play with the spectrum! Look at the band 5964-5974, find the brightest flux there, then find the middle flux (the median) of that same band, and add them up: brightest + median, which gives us 38.6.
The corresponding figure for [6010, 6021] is 41.0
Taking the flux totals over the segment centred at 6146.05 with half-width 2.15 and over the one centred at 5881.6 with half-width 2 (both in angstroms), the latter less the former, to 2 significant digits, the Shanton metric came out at 15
